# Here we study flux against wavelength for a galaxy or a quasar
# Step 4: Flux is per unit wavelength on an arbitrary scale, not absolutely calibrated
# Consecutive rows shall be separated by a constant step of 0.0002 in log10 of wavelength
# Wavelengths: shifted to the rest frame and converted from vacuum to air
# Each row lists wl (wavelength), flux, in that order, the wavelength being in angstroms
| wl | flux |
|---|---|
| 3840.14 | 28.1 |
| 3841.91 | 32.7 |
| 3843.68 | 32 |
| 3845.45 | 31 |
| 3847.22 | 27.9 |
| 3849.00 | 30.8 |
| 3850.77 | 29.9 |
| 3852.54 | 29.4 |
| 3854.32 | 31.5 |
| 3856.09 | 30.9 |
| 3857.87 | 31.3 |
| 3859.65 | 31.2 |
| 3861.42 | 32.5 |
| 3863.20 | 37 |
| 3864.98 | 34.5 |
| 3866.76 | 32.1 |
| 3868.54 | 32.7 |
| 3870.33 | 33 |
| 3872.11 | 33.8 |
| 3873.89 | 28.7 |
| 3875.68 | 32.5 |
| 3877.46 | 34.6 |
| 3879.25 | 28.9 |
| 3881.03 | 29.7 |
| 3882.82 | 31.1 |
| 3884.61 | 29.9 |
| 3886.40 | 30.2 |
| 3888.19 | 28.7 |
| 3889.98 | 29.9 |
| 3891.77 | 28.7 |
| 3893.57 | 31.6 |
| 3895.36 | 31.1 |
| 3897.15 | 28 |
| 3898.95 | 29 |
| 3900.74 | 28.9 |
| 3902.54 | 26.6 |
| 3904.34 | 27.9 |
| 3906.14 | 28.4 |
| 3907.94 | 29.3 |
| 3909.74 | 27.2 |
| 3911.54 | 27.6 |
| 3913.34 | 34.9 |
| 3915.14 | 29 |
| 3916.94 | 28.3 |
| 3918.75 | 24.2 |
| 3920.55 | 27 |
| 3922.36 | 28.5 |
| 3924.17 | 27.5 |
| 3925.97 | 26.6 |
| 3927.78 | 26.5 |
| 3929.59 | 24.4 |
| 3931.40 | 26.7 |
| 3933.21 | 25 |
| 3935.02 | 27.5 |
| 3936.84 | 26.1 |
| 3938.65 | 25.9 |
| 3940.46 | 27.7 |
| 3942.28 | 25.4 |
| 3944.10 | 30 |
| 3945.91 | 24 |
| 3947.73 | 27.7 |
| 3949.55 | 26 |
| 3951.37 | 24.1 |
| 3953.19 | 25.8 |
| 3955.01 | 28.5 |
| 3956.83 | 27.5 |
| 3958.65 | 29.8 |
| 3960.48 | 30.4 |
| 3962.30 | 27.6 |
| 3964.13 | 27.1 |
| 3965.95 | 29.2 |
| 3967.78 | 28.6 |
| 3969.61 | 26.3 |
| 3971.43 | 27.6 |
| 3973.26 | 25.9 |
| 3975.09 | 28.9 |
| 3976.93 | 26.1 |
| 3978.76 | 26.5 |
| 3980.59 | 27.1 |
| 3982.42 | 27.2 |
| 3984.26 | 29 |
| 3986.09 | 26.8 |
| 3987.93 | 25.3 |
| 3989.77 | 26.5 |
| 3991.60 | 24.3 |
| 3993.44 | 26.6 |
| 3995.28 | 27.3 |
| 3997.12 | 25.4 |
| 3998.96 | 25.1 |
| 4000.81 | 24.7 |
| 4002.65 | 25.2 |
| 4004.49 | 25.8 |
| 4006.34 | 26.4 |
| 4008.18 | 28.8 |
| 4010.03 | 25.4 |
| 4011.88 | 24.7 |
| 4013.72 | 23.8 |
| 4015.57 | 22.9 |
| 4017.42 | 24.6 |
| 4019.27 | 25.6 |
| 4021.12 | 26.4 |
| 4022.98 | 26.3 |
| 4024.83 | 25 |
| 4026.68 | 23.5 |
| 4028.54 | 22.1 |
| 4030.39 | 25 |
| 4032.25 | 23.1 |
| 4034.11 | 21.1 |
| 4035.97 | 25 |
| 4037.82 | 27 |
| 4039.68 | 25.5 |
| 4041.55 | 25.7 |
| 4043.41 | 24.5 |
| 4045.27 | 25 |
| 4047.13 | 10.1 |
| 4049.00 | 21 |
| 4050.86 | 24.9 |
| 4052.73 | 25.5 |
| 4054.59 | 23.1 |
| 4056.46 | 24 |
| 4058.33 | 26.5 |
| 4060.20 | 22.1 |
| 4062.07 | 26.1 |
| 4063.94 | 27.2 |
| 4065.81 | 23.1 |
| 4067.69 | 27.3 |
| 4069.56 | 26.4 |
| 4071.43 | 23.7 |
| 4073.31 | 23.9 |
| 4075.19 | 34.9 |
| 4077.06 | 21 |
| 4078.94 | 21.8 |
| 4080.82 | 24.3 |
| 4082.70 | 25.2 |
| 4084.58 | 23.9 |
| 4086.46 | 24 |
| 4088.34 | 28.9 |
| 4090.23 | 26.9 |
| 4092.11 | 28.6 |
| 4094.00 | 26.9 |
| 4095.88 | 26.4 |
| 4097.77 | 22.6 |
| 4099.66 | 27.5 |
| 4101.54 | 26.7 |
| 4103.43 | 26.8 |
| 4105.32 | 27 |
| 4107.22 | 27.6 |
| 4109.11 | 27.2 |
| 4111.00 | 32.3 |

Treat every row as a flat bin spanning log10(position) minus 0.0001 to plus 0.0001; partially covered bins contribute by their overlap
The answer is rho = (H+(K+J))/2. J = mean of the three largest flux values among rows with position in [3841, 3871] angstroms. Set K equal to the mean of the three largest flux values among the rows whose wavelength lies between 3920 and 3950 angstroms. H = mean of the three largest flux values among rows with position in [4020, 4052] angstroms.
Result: 45.1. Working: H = 26.6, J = 34.8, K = 29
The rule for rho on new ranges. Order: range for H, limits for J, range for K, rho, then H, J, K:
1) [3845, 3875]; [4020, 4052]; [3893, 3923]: 47.1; 35.1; 26.6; 33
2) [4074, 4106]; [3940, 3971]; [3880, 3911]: 46.1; 30.8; 30.1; 31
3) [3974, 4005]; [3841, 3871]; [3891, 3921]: 47.9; 28.4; 34.8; 33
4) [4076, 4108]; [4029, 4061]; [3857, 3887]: 45.1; 28.4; 26.4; 35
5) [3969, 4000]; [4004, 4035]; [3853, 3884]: 45.5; 28.5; 27.2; 35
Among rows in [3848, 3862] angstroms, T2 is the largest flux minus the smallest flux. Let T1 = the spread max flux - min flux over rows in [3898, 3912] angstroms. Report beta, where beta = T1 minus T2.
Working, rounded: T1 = 2.7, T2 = 3.1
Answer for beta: -0.4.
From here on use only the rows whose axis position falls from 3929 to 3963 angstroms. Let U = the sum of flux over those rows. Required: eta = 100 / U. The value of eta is 0.196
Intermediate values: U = 510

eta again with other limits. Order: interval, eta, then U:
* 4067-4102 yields 0.204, 491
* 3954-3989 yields 0.190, 525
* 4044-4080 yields 0.219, 458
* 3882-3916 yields 0.179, 558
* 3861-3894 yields 0.167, 600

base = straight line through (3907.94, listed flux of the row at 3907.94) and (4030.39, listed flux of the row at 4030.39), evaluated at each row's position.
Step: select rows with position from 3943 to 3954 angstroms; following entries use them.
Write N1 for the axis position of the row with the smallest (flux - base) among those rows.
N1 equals 3945.91 angstroms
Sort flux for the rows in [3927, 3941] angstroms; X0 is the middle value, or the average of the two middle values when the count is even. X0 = 26.3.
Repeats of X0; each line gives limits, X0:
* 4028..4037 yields 23.1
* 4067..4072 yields 26.4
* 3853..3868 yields 31.8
